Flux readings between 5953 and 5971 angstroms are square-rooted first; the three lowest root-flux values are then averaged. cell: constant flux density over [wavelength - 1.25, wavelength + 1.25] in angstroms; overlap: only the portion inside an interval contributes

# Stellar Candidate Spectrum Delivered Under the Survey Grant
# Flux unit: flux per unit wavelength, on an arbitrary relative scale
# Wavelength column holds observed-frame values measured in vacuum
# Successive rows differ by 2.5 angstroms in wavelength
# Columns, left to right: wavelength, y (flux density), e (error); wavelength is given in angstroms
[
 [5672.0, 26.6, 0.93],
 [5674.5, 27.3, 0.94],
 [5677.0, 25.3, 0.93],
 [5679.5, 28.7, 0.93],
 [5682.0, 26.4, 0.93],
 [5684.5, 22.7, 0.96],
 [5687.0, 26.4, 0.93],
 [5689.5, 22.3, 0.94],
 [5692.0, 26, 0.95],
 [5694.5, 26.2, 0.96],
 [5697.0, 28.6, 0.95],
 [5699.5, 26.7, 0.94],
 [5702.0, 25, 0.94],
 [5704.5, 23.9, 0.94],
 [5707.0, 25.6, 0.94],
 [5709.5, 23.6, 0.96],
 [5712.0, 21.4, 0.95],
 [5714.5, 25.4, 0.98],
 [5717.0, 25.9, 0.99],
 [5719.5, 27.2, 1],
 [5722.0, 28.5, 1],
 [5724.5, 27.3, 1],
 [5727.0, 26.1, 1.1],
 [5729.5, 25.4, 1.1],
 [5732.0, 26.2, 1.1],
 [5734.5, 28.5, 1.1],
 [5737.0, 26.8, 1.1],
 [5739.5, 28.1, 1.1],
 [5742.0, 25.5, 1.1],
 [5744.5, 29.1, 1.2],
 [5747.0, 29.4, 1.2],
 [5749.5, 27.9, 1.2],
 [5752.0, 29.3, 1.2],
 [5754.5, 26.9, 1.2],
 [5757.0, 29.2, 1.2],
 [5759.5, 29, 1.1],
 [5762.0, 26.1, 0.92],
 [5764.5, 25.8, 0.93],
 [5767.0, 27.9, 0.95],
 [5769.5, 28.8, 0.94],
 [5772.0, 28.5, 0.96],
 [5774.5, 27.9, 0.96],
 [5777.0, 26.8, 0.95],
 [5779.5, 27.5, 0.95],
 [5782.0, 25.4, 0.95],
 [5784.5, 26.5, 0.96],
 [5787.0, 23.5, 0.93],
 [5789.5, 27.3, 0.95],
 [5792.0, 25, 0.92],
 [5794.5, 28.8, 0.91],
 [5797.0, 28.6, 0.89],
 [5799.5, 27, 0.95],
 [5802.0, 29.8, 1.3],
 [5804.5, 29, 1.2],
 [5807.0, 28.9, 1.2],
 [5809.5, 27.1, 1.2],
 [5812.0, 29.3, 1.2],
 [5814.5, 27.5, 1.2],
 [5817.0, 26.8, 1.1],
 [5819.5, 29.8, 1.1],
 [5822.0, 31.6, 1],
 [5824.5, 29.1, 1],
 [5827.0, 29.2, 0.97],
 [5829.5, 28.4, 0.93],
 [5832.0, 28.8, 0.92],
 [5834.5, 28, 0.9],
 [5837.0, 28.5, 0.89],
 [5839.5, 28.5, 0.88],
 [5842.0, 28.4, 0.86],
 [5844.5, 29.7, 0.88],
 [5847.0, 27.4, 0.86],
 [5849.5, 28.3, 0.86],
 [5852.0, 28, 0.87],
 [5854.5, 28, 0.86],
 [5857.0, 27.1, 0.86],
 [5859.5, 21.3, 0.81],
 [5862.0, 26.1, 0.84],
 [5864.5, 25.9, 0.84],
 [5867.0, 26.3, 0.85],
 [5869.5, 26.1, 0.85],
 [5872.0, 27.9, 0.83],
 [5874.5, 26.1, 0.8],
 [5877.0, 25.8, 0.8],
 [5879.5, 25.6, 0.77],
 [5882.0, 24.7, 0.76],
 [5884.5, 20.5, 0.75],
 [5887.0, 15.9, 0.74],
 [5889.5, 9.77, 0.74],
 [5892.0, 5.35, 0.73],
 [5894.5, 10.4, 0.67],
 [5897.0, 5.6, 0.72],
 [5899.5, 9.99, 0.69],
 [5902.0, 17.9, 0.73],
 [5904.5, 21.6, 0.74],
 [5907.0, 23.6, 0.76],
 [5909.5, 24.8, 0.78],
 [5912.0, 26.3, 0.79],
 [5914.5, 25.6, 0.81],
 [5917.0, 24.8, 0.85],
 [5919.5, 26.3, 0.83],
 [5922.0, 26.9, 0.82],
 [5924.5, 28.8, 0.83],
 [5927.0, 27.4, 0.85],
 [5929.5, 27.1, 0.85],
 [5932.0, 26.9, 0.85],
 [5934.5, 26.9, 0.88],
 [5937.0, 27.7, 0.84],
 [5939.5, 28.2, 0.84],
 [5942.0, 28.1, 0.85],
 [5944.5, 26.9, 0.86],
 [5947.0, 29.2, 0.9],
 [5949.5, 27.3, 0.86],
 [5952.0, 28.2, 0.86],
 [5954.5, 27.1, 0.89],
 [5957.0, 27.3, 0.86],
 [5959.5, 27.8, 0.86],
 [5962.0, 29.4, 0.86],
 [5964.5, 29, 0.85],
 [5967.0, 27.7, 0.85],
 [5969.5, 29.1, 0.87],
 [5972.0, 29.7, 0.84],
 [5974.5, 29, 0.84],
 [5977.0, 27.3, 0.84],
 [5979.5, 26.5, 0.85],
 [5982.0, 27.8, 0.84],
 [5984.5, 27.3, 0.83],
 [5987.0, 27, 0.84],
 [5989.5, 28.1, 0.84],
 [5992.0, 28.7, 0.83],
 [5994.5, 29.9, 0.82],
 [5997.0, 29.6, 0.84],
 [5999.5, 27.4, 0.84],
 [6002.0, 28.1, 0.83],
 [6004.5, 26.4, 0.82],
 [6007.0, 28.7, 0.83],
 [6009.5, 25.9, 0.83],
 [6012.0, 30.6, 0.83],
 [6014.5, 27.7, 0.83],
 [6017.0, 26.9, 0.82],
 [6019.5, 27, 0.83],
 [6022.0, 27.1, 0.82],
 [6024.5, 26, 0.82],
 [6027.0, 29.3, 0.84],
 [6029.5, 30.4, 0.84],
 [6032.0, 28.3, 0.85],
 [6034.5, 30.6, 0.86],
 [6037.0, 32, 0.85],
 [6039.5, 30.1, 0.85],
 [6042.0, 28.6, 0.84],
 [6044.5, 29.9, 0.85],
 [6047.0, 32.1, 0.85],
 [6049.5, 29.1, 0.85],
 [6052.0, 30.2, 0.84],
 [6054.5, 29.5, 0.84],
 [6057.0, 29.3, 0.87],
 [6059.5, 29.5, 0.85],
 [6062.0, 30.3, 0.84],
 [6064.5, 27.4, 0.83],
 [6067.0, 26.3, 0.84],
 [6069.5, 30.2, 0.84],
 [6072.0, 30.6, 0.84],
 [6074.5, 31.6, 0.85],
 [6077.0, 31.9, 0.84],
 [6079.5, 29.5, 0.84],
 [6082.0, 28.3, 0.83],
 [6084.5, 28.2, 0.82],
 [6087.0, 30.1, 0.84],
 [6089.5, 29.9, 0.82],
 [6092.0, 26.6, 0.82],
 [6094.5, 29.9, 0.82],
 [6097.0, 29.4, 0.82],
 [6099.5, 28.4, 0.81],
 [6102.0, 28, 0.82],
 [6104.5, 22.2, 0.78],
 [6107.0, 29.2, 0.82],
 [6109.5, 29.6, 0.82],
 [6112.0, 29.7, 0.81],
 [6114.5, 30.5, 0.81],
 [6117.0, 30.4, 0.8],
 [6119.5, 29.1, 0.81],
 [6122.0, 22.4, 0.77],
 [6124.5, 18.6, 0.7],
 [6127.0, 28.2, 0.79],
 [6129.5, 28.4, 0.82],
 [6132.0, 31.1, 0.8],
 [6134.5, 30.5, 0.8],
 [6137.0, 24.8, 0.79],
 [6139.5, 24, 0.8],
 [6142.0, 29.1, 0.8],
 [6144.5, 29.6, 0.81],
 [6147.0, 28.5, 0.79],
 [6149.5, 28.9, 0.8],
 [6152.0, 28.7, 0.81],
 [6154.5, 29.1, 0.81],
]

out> 5.2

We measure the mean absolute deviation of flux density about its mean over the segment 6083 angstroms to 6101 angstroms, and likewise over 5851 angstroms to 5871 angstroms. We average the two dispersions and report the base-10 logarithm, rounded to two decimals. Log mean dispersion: 0.06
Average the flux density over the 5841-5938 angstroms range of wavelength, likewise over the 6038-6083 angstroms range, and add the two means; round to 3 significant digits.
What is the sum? 53.1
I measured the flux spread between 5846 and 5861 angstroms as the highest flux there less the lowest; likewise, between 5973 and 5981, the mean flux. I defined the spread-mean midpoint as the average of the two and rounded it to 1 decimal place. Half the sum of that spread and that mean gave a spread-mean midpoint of 17.3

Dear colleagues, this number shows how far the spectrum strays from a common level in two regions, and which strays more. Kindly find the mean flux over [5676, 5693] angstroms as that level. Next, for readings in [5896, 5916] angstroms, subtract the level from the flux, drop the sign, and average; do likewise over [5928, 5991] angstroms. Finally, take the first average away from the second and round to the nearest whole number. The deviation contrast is -4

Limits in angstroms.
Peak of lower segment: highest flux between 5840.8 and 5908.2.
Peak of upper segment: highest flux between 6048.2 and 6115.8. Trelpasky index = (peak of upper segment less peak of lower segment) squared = 4.8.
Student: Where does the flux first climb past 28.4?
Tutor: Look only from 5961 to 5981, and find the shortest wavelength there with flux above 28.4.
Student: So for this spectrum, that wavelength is 5962.0 angstroms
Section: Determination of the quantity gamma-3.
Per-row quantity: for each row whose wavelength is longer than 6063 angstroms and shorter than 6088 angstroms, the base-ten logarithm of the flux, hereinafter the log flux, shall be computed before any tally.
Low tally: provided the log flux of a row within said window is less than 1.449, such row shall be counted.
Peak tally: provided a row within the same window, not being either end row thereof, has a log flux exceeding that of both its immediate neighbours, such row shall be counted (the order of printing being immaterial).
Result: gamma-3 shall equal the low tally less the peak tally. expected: 1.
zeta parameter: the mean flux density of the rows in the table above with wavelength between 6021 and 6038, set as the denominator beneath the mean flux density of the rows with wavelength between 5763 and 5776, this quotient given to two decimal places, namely 0.95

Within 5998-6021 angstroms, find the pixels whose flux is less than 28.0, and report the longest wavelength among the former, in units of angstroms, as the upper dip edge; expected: 6019.5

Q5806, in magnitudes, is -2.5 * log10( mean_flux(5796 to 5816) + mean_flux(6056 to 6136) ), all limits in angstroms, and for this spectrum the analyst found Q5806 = -4.39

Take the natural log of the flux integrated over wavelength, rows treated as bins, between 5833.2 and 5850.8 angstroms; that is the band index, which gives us 6.21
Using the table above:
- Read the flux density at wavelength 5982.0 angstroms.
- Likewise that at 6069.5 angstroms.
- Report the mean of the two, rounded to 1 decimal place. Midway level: 29.0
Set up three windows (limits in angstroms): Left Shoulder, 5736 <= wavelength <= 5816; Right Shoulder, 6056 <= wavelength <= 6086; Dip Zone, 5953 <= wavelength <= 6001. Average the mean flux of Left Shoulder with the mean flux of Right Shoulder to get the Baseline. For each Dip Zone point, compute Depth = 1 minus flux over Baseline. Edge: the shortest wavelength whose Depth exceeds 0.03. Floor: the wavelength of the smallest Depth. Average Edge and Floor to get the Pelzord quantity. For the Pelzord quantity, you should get 5974.5 angstroms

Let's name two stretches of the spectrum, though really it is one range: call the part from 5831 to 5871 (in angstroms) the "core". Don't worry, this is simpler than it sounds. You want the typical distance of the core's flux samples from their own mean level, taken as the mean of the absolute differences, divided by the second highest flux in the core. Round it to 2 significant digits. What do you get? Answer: 0.047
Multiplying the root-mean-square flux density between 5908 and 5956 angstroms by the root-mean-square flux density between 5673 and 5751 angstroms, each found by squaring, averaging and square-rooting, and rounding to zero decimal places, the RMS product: 713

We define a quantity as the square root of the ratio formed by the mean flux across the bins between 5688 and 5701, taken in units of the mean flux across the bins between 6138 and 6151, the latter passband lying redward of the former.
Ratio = 0.96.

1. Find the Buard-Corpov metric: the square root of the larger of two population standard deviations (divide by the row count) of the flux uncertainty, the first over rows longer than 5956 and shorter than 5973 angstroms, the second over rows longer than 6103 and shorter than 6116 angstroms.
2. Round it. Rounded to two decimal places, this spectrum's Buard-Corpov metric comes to 0.12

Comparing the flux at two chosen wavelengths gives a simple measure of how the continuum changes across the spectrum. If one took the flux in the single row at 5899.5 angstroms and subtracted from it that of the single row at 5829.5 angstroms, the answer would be -18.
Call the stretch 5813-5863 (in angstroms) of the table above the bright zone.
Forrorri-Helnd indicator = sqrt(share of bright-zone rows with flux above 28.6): 0.5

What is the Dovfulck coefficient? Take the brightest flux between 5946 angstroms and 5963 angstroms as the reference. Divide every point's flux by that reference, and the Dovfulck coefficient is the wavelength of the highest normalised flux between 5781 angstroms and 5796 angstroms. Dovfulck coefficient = 5794.5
